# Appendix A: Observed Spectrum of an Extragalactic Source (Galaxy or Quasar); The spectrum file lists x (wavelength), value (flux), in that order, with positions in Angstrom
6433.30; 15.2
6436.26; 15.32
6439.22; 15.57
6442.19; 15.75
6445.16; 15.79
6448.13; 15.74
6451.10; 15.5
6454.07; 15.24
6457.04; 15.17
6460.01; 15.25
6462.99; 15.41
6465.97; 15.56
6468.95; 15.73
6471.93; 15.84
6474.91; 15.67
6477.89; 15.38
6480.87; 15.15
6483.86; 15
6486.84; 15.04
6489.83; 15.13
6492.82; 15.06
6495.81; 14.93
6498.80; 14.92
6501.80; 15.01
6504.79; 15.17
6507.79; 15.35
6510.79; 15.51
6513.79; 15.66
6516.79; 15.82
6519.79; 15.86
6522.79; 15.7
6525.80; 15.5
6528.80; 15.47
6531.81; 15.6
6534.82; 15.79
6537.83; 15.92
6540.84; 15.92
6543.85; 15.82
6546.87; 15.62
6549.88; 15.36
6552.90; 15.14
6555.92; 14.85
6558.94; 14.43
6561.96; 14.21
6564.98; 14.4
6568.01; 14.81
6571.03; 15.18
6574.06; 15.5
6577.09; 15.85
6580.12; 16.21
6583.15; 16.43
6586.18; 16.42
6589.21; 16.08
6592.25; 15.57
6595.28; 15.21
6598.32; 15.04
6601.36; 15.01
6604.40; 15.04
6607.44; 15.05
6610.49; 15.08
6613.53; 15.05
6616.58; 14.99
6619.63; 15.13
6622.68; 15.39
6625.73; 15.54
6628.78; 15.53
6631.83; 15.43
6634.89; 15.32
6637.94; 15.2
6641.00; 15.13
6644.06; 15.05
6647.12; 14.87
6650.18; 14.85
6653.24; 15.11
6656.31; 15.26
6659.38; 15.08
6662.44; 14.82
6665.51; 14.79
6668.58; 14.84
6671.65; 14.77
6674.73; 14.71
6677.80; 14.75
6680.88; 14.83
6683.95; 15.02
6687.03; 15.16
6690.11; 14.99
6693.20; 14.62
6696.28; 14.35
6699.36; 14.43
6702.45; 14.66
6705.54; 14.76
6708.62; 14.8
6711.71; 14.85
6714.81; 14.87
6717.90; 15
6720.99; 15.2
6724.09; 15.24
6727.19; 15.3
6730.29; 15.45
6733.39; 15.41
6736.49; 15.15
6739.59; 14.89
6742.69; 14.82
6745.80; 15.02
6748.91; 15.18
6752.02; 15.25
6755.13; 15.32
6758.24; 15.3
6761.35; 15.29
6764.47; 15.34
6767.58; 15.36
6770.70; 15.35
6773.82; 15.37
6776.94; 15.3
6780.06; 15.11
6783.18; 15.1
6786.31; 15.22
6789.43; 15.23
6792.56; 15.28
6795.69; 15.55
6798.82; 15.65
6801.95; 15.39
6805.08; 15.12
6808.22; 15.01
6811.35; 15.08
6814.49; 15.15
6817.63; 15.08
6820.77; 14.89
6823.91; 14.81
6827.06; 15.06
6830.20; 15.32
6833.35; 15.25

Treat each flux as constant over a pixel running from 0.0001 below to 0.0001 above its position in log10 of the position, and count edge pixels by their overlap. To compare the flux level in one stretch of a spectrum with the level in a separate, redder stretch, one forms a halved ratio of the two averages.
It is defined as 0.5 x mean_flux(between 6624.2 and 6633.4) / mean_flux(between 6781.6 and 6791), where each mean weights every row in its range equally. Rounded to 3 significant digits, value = 0.510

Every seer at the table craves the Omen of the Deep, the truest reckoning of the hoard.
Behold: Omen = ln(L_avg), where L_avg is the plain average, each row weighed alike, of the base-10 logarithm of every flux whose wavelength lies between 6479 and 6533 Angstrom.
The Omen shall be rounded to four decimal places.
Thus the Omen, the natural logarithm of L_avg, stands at 0.1700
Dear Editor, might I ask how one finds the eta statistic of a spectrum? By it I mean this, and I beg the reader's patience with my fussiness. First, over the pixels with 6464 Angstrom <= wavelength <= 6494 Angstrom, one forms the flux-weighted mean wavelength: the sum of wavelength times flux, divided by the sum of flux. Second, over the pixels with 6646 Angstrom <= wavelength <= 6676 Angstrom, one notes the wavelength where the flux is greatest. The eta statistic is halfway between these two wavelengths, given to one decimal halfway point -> 6567.8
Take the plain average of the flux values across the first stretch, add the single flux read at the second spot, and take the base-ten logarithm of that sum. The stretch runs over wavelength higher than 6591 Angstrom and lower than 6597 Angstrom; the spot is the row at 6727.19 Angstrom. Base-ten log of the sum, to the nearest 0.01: 1.49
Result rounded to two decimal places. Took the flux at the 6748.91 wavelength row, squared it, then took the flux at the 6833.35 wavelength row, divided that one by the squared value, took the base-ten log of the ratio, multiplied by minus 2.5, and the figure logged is 2.95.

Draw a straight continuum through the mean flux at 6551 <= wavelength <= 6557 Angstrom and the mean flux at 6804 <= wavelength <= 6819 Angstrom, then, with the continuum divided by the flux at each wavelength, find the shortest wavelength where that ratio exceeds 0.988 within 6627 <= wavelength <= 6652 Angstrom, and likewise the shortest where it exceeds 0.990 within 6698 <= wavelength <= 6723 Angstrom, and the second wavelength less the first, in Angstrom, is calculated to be 61.4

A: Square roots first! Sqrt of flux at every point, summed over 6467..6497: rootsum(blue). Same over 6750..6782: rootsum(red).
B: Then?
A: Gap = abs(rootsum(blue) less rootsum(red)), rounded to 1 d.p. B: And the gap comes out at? 0.0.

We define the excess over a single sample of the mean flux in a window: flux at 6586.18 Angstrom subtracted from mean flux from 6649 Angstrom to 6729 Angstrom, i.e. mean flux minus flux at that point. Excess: -1.5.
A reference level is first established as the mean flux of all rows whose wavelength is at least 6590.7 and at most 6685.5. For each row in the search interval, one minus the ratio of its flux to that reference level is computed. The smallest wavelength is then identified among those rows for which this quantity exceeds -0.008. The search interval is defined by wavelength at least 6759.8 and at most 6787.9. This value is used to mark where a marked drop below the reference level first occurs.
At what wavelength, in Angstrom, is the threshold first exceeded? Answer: 6780.06 Angstrom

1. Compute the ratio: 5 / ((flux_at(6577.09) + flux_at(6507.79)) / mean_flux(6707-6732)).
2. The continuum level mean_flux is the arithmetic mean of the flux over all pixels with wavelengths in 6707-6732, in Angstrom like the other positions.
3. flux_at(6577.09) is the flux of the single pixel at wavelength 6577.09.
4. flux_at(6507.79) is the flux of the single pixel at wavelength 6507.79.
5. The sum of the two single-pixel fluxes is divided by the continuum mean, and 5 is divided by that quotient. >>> 2.42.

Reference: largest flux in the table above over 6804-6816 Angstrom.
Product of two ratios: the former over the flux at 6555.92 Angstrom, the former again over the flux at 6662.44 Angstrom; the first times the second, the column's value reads 1.04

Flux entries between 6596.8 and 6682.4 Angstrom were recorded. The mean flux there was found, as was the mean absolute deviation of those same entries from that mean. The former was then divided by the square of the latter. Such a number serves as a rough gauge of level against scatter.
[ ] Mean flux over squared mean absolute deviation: 477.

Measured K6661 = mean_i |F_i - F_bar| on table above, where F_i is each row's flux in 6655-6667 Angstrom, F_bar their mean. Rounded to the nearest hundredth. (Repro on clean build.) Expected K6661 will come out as 0.18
